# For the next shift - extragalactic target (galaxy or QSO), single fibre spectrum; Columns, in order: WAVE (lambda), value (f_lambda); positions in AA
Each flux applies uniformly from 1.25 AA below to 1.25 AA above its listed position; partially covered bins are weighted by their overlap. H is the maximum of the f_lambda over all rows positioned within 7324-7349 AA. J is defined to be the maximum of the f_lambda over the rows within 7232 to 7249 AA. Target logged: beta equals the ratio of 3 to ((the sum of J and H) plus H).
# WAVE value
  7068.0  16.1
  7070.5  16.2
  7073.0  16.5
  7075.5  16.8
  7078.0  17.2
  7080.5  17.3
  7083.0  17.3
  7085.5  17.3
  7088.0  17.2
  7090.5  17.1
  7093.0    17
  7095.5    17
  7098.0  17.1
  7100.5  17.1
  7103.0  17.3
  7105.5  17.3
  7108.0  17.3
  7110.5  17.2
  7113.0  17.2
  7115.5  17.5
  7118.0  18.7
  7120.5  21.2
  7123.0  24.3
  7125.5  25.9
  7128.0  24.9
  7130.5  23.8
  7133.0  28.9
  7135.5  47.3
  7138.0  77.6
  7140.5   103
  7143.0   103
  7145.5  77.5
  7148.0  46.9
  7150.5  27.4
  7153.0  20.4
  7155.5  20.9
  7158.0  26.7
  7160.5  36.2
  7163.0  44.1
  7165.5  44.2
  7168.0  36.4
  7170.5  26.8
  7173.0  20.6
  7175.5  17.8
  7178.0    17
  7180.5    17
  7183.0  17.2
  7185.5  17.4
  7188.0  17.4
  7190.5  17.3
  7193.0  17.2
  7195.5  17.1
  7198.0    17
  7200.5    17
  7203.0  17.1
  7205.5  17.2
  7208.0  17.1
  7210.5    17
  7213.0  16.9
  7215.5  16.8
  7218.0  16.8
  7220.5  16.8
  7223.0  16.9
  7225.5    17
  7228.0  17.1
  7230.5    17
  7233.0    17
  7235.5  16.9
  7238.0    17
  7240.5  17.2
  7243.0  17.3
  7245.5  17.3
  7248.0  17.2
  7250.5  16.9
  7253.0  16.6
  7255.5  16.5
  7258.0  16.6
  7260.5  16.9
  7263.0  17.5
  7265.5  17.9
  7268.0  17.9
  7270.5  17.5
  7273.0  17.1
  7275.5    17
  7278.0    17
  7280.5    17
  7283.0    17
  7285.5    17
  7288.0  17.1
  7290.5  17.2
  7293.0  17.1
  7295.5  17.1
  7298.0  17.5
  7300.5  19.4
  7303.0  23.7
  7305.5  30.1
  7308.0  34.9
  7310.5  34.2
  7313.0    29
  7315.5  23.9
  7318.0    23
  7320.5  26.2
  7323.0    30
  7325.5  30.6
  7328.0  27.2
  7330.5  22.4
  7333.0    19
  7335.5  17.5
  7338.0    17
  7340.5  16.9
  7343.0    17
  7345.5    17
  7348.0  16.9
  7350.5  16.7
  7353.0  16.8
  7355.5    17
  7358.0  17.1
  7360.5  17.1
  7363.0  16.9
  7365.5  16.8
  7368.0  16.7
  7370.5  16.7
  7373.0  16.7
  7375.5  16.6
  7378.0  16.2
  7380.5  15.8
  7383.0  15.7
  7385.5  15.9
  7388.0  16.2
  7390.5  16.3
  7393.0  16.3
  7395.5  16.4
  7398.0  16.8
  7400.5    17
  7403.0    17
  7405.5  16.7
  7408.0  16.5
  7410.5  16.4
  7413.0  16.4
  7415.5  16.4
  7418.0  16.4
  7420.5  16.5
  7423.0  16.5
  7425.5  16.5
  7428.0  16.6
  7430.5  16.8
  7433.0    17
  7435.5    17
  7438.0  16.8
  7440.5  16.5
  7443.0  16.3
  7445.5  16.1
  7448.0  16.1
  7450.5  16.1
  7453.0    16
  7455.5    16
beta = 0.04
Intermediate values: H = 30.6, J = 17.3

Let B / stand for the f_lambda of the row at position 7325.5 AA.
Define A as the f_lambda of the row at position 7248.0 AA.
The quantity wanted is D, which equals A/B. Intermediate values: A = 17.2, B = 30.6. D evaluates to 0.6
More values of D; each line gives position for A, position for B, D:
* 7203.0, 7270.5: 1.0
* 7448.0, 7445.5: 1.0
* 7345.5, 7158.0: 0.6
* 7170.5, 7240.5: 1.6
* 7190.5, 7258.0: 1.0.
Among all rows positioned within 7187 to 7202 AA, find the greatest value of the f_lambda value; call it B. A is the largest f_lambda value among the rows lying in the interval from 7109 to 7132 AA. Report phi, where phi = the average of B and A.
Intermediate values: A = 25.9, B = 17.4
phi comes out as 22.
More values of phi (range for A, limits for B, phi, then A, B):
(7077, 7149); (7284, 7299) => 60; 103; 17.5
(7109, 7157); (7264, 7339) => 69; 103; 34.9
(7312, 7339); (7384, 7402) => 24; 30.6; 17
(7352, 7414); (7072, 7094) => 17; 17.1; 17.3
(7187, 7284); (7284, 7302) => 19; 17.9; 19.4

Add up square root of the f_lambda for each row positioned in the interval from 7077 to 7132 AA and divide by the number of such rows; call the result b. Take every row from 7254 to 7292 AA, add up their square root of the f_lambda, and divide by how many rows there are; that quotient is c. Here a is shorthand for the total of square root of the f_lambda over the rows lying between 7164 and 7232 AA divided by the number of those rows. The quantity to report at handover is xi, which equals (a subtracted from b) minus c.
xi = -4.2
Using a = 4.35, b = 4.33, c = 4.14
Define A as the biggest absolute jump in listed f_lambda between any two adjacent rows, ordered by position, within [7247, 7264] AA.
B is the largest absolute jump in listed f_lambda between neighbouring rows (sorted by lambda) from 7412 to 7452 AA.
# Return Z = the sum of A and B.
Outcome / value 1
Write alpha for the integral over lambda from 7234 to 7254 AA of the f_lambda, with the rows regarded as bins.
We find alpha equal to 341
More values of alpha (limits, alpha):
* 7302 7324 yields 624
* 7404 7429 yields 412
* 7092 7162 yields 2323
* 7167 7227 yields 1102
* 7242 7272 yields 515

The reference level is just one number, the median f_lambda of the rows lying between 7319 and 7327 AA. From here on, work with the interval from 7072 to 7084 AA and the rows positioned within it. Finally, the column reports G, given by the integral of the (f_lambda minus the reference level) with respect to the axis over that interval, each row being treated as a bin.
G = -156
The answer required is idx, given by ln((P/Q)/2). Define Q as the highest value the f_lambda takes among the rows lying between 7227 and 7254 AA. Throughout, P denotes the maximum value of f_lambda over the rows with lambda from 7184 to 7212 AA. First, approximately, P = 17.4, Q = 17.3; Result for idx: -0.7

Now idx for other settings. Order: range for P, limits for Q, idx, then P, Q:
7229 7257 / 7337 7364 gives -0.7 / 17.3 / 17.1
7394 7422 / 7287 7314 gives -1.4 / 17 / 34.9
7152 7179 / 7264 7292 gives 0.2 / 44.2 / 17.9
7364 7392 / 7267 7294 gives -0.8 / 16.8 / 17.9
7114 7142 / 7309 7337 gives 0.4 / 103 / 34.2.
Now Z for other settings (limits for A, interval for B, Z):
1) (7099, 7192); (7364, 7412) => 31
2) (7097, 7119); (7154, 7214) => 11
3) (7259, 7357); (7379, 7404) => 7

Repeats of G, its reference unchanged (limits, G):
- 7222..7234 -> -156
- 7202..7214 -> -155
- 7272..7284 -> -156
